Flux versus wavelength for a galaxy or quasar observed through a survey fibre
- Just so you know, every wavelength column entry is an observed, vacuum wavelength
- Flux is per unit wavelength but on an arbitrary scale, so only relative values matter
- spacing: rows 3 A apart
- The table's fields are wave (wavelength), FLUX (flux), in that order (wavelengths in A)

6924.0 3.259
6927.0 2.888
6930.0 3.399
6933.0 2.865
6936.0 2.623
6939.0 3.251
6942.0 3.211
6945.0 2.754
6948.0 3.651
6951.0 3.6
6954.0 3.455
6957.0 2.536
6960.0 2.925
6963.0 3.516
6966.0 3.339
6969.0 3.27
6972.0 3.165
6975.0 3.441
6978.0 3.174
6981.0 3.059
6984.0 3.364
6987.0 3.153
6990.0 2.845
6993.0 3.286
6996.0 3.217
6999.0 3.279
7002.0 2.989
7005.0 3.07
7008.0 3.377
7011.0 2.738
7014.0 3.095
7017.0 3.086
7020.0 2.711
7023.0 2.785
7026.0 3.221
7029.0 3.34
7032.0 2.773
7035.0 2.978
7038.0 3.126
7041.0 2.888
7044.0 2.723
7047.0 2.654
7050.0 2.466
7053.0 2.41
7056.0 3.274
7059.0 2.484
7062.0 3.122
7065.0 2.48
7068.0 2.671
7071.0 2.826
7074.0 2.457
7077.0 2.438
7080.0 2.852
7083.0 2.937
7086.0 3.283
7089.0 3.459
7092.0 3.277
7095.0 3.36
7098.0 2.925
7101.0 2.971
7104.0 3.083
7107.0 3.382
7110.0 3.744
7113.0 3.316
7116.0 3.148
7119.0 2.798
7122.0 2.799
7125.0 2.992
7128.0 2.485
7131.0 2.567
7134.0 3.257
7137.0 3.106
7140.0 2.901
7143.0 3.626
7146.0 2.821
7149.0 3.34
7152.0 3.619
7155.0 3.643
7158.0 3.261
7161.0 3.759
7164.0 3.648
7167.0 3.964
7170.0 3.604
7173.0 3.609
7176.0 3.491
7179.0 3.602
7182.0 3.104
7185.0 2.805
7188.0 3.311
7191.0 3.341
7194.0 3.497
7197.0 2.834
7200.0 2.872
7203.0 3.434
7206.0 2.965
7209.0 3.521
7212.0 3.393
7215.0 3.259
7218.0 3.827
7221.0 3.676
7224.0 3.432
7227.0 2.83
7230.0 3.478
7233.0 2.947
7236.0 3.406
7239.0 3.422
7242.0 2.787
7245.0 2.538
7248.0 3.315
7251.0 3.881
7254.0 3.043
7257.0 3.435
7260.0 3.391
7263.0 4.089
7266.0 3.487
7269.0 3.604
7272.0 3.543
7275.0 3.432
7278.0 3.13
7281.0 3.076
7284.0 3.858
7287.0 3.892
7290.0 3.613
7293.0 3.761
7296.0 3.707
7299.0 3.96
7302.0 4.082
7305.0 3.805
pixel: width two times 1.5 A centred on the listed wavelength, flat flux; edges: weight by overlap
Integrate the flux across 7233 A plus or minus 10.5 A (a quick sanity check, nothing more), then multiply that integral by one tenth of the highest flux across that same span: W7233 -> 23.3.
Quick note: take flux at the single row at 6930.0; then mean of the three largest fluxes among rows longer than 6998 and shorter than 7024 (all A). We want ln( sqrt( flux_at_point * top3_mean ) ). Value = 1.20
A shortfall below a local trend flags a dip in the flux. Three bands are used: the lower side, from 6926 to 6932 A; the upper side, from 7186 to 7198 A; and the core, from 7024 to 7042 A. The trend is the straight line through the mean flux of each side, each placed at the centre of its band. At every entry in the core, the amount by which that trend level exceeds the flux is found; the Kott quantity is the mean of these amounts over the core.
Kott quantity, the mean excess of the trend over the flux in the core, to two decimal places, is 0.13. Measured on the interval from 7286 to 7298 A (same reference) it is -0.46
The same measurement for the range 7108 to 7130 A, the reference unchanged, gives 0.18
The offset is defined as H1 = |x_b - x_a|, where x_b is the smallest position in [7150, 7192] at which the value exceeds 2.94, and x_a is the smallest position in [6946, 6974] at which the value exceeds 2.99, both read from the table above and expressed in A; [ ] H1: 204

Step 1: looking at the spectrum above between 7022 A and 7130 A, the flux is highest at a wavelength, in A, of 7110.0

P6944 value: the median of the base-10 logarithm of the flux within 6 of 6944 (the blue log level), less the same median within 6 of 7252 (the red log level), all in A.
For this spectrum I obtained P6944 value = -0.019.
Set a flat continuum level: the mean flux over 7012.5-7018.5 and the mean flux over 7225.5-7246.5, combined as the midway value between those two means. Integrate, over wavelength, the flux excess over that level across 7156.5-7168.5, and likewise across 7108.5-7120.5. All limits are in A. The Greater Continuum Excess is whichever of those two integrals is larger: 7.0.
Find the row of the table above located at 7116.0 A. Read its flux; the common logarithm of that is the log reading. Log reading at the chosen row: 0.50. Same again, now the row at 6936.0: 0.42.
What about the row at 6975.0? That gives 0.54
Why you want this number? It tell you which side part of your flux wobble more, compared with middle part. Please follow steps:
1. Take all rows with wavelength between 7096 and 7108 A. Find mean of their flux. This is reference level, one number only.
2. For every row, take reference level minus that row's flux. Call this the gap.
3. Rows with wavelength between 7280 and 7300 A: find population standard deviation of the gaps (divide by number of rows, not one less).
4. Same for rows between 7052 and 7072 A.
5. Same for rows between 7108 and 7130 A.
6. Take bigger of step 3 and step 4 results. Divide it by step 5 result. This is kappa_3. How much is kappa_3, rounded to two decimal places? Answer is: 0.82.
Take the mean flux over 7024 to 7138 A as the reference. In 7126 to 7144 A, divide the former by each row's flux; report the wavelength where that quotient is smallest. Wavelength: 7143.0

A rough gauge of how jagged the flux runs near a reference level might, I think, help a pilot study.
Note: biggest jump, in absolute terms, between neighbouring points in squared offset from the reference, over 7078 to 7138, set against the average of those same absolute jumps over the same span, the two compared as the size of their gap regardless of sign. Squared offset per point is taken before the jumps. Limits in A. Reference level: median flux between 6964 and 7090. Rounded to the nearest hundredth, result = 0.29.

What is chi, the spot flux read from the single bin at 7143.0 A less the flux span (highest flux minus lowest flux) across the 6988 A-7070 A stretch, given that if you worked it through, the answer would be 2.7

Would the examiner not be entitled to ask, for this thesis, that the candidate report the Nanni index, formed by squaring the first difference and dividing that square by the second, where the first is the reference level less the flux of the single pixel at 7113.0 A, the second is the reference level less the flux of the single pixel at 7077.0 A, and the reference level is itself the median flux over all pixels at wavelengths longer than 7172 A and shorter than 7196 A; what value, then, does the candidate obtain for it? 0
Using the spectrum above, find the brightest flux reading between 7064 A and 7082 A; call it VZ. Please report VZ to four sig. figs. 2.852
